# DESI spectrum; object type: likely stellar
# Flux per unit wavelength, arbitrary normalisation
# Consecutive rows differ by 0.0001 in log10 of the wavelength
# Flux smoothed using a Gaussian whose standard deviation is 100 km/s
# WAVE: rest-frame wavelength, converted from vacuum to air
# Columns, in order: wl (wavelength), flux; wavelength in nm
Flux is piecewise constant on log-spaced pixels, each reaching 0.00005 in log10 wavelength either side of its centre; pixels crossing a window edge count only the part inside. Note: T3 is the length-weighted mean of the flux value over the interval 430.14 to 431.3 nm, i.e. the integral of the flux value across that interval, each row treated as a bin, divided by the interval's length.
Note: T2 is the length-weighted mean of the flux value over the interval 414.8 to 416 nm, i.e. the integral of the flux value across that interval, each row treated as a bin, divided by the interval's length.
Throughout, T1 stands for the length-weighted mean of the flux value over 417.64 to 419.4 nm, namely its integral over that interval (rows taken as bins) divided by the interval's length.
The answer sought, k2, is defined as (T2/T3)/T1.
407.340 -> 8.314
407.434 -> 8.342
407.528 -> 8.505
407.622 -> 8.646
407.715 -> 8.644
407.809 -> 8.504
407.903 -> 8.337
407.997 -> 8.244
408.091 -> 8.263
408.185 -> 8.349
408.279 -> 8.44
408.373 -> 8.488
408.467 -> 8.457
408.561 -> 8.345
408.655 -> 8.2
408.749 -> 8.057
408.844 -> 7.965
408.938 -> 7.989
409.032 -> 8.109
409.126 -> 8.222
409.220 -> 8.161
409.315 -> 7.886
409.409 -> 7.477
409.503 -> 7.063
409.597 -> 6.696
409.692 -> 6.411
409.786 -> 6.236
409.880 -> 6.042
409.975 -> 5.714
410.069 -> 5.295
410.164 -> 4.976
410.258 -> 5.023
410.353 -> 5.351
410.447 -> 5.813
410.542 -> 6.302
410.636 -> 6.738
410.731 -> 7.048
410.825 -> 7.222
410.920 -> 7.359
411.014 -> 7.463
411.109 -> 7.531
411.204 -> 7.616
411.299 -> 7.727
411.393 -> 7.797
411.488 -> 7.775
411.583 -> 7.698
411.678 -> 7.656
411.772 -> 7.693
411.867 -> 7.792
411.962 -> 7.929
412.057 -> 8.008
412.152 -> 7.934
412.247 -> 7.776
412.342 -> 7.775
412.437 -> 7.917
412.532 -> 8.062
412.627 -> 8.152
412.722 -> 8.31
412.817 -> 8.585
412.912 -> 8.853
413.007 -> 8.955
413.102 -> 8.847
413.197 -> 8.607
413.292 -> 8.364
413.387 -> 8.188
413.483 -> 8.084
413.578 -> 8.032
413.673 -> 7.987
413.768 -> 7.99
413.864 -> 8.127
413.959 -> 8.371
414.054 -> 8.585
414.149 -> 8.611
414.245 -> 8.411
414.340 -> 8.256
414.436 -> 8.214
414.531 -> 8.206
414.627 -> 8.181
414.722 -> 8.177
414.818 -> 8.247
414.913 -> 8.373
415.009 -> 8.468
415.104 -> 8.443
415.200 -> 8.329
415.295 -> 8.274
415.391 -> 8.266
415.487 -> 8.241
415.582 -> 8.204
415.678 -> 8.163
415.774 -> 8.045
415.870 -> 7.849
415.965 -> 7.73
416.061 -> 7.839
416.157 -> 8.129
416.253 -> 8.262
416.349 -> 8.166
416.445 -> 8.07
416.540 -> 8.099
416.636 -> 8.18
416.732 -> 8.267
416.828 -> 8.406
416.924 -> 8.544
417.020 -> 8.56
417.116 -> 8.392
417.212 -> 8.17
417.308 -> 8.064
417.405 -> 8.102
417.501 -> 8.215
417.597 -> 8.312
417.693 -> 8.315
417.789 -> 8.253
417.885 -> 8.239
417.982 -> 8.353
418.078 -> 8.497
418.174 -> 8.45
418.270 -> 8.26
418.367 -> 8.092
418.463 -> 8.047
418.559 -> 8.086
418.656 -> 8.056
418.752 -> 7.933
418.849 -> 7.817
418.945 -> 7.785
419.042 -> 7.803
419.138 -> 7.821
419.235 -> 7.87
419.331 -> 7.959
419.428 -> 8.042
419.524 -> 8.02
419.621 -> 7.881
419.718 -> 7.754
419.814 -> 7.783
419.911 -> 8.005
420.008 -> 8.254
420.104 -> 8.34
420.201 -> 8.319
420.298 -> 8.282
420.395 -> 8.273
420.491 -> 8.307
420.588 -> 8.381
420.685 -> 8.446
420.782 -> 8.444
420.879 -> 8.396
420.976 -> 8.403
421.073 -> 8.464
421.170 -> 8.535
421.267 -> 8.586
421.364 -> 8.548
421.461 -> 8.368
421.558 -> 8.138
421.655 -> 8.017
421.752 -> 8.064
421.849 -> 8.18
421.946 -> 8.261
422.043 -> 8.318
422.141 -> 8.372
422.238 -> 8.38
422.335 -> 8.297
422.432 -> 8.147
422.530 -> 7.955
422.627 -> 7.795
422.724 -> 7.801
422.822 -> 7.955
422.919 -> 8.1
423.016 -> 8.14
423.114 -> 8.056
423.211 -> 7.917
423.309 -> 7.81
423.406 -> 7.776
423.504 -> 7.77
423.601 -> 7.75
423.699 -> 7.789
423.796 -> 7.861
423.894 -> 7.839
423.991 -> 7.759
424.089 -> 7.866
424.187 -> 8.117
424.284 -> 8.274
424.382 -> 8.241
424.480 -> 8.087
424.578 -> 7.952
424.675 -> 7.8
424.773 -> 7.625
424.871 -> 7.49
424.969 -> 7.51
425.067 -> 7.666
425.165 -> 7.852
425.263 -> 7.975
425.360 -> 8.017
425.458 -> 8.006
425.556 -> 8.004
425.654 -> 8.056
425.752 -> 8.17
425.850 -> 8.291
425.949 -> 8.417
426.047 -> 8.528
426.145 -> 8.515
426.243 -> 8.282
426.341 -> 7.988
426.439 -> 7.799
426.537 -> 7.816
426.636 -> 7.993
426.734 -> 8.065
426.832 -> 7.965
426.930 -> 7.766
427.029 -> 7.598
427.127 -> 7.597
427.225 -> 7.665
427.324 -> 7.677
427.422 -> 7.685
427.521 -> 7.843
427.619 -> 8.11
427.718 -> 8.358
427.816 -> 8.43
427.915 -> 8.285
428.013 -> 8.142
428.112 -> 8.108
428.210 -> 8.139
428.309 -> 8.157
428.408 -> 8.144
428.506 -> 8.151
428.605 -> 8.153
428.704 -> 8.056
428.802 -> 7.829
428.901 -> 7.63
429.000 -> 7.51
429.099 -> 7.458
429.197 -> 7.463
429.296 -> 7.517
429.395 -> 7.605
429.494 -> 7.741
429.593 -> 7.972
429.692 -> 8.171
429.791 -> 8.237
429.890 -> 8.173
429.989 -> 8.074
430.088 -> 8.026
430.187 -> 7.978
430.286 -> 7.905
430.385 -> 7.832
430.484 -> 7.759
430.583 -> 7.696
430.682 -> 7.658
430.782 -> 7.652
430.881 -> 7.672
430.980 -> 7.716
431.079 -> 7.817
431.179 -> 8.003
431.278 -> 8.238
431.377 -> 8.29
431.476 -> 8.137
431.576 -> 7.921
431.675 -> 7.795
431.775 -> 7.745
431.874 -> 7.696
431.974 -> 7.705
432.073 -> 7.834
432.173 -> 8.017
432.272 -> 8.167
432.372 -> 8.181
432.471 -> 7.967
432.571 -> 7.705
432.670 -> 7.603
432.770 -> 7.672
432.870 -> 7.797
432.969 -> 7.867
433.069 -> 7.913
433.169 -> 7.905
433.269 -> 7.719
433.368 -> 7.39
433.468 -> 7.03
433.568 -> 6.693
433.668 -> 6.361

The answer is 0.130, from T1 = 8.09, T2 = 8.21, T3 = 7.82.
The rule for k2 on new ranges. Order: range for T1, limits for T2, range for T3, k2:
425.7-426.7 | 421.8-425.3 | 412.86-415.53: 0.117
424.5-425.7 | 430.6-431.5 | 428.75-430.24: 0.129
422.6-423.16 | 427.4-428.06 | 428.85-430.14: 0.131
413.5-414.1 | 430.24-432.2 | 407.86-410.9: 0.133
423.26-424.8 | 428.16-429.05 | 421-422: 0.121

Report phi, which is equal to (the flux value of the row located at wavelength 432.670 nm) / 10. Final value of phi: 0.760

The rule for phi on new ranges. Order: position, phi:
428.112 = 0.811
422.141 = 0.837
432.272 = 0.817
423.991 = 0.776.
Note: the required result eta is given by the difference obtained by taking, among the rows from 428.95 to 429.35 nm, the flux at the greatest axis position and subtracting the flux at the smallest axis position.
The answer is 0.0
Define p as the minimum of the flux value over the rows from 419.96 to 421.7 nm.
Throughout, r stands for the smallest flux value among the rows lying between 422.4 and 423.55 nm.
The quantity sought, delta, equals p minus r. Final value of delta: 0.2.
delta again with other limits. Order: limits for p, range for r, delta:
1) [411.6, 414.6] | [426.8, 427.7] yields 0.1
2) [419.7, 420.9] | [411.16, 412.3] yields 0.1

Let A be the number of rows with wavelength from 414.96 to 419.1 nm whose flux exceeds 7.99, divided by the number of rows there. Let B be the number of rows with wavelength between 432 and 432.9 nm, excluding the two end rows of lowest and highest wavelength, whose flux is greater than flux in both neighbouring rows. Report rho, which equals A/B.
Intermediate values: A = 0.84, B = 1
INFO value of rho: 0.8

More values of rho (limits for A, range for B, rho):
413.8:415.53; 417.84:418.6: 1.0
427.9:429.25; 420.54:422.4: 0.2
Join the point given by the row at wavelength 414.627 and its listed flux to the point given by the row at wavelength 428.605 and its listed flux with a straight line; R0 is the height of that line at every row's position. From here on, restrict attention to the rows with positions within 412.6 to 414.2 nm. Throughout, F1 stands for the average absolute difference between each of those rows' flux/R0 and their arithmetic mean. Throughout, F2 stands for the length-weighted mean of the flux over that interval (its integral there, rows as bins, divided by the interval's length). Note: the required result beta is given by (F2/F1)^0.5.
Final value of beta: 15.9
